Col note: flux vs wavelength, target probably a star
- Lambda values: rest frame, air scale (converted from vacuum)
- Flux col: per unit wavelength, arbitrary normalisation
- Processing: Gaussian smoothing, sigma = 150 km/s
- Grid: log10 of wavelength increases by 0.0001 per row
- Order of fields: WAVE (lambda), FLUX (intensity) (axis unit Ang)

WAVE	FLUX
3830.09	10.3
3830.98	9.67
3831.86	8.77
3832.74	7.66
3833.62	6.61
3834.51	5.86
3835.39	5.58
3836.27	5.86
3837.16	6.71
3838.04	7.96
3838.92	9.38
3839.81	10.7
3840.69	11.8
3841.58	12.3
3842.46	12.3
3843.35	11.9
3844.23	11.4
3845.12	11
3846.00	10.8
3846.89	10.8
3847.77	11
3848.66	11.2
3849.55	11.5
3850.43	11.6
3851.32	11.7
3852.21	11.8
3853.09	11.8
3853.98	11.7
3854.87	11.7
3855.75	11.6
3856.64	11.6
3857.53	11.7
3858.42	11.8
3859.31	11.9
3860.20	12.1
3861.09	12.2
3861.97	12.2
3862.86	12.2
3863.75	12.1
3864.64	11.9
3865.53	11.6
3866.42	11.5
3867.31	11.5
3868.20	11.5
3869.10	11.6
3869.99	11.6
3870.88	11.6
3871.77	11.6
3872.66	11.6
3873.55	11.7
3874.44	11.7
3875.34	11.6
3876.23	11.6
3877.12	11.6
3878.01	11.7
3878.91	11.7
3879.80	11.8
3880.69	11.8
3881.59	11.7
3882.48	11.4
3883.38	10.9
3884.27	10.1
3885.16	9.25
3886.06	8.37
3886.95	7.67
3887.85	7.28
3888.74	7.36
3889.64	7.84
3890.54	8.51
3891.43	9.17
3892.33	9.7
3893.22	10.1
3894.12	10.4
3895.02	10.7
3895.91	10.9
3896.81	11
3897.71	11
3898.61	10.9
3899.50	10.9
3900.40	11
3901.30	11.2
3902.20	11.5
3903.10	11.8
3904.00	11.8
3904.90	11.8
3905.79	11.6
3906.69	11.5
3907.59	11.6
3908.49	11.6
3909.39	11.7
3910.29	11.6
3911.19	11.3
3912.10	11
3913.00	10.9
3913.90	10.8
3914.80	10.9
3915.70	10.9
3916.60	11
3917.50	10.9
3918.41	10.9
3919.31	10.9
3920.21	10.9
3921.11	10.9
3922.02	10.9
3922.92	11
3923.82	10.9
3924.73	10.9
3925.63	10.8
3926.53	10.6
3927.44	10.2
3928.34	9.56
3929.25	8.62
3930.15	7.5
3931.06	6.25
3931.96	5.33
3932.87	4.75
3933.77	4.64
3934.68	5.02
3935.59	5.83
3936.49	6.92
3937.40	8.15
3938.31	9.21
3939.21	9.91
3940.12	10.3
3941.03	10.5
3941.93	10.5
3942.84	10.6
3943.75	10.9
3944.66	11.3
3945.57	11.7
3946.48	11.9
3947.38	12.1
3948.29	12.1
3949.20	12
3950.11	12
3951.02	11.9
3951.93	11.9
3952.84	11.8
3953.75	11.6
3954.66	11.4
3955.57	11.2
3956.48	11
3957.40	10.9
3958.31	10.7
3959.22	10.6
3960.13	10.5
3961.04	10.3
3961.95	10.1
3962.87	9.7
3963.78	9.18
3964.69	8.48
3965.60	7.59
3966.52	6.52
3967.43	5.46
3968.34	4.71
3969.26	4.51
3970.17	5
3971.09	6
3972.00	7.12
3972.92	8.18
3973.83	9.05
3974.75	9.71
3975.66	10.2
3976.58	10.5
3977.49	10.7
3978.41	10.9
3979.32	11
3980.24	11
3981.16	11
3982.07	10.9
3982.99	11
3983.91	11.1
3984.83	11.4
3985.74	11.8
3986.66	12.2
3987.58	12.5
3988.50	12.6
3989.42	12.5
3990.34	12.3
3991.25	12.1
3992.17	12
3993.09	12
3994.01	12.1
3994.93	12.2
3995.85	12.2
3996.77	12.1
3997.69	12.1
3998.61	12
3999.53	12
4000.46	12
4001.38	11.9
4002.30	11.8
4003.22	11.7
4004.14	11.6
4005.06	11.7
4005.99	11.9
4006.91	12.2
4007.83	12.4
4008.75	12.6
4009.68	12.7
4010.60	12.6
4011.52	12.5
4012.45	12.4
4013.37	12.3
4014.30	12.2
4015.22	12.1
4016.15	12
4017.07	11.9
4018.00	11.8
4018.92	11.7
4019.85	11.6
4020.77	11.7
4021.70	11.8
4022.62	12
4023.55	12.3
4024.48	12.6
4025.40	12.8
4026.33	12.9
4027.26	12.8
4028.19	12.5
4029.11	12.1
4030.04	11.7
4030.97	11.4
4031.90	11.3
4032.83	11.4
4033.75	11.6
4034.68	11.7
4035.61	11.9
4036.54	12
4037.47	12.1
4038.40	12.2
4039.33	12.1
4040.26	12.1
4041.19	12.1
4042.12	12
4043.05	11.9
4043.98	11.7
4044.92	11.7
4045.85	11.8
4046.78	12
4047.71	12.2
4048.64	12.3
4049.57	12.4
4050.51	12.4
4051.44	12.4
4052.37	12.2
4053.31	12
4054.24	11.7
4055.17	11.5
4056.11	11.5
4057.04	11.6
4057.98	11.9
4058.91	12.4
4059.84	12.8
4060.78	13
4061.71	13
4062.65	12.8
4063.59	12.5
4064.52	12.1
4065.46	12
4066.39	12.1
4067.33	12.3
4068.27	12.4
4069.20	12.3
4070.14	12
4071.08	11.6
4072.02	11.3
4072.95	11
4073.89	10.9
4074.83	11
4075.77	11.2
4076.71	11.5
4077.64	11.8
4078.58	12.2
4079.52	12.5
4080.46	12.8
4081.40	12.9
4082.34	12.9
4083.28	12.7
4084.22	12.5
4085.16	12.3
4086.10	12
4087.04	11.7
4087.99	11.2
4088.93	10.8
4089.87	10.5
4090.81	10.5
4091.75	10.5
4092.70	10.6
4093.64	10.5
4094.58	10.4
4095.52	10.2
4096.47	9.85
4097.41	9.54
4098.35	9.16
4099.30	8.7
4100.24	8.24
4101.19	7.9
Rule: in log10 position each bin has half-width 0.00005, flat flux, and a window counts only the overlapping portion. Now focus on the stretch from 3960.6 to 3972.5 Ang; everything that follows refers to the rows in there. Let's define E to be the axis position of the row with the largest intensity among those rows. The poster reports 3961.04 Ang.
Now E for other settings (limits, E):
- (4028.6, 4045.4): 4038.40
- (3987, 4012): 4009.68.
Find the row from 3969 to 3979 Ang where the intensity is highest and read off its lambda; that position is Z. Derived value 3978.41 Ang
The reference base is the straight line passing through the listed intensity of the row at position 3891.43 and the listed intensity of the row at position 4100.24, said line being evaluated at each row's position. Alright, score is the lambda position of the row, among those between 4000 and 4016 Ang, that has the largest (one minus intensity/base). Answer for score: 4004.14 Ang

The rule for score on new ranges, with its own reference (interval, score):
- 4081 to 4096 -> 4095.52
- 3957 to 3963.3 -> 3962.87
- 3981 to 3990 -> 3982.07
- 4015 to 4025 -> 4019.85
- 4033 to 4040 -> 4033.75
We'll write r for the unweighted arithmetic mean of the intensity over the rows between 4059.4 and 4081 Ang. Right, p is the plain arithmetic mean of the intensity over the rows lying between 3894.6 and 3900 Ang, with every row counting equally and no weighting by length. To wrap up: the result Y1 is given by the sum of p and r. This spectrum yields 22.9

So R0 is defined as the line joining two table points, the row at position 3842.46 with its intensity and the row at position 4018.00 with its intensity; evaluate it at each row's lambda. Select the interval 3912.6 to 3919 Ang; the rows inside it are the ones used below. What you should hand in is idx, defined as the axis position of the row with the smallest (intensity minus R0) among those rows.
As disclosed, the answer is 3913.90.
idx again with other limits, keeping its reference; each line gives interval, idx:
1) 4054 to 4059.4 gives 4055.17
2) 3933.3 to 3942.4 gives 3933.77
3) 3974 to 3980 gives 3974.75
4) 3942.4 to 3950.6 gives 3942.84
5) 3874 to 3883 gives 3882.48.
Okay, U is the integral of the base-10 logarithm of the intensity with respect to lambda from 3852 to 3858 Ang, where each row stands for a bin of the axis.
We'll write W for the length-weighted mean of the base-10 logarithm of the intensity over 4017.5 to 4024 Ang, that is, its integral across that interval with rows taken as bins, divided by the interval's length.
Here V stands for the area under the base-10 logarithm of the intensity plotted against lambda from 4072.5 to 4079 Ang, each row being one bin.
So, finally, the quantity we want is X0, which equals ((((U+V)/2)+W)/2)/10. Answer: 0.3855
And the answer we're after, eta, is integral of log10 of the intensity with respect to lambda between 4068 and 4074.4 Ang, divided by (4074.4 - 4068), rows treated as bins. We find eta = 1.06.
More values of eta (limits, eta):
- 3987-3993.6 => 1.09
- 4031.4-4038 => 1.07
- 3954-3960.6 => 1.04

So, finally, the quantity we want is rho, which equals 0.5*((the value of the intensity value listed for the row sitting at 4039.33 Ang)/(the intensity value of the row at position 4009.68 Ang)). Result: 0.48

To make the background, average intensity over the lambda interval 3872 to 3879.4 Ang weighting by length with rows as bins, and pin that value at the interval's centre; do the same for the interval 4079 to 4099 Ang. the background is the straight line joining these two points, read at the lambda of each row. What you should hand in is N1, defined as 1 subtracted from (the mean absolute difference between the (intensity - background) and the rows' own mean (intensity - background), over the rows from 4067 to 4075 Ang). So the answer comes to -0.47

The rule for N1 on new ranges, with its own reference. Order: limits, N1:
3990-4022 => -0.77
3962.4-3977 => 0.76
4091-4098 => -0.69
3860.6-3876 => -0.79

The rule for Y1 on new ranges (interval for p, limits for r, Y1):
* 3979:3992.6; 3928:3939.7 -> 18.7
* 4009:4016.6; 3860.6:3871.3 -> 24.1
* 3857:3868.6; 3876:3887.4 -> 22.6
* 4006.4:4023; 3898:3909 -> 23.6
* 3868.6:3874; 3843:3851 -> 22.9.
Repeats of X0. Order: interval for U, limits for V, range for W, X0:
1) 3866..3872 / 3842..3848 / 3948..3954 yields 0.3713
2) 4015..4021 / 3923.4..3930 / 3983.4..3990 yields 0.3802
